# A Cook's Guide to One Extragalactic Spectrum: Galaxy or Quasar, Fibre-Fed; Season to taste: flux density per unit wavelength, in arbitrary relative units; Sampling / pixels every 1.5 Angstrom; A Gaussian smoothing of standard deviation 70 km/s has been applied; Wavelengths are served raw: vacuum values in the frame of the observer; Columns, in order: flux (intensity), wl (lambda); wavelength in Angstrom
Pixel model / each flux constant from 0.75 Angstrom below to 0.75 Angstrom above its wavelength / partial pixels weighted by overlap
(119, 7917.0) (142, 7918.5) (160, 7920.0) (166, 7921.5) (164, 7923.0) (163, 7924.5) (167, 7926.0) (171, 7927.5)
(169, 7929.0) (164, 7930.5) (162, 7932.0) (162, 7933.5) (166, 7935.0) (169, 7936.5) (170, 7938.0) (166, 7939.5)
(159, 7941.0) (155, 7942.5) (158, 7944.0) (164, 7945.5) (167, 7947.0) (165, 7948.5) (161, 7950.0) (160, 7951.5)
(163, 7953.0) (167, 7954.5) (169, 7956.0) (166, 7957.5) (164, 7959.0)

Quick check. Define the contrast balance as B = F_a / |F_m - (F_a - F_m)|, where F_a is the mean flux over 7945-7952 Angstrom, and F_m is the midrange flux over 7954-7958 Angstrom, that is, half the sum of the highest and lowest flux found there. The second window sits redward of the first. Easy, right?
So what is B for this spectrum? 0.95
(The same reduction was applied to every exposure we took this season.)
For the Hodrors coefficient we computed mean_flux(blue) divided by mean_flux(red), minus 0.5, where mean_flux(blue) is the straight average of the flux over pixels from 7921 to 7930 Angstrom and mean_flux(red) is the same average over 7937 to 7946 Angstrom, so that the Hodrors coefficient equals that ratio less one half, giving 0.53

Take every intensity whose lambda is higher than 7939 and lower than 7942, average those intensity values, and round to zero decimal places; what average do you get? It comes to 162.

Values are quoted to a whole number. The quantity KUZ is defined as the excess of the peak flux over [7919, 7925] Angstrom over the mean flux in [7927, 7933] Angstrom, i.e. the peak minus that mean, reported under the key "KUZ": 0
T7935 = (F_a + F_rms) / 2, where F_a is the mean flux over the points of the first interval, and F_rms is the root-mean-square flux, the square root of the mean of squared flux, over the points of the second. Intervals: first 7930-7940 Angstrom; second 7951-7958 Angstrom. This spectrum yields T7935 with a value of 165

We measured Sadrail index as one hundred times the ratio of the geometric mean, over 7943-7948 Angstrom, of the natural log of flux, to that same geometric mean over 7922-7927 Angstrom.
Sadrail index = 99.8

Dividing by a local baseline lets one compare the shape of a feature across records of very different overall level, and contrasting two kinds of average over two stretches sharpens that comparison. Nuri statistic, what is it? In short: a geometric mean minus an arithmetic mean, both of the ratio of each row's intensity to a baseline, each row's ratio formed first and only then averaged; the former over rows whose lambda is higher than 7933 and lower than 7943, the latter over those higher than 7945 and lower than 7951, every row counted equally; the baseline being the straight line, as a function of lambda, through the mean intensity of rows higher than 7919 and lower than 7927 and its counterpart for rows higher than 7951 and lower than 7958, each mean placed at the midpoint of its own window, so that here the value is 0.00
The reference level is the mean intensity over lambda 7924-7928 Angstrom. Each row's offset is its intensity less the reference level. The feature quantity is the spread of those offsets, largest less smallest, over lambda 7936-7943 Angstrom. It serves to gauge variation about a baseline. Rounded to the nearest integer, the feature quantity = 15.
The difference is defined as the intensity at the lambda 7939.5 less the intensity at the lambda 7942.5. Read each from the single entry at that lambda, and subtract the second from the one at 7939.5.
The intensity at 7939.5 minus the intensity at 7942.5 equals 11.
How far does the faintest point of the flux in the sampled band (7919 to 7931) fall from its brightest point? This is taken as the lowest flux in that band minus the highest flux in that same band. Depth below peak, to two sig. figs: -11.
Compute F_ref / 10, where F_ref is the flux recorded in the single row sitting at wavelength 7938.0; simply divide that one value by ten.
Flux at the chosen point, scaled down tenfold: 17.0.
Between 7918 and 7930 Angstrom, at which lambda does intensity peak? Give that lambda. 7927.5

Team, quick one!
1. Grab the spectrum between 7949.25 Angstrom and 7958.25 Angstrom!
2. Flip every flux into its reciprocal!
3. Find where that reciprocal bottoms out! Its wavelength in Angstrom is 7956.0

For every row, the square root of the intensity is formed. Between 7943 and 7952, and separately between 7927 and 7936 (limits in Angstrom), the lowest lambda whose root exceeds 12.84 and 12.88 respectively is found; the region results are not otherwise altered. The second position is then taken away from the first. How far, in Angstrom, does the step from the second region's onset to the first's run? 19.5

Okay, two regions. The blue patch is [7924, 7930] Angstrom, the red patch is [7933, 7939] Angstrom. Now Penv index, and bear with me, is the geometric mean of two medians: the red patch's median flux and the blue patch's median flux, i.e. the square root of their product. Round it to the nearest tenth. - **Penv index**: 167.7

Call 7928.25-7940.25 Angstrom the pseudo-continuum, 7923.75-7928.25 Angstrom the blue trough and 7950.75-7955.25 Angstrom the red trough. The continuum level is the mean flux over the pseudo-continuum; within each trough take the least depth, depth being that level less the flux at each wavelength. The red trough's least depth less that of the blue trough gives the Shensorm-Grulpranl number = 4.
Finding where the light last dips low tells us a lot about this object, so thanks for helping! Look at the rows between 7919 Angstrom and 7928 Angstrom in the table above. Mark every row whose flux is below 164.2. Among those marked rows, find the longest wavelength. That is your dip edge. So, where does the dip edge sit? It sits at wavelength 7924.5 Angstrom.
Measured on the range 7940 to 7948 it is 7945.5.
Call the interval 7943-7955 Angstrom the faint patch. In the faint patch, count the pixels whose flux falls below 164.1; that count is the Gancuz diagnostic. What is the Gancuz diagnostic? 5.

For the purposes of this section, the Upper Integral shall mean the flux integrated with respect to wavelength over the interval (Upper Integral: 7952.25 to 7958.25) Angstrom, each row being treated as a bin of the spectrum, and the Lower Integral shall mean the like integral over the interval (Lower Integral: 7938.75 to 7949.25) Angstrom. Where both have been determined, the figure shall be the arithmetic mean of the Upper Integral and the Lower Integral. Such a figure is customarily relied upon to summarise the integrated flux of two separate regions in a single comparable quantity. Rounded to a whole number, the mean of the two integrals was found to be 1349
